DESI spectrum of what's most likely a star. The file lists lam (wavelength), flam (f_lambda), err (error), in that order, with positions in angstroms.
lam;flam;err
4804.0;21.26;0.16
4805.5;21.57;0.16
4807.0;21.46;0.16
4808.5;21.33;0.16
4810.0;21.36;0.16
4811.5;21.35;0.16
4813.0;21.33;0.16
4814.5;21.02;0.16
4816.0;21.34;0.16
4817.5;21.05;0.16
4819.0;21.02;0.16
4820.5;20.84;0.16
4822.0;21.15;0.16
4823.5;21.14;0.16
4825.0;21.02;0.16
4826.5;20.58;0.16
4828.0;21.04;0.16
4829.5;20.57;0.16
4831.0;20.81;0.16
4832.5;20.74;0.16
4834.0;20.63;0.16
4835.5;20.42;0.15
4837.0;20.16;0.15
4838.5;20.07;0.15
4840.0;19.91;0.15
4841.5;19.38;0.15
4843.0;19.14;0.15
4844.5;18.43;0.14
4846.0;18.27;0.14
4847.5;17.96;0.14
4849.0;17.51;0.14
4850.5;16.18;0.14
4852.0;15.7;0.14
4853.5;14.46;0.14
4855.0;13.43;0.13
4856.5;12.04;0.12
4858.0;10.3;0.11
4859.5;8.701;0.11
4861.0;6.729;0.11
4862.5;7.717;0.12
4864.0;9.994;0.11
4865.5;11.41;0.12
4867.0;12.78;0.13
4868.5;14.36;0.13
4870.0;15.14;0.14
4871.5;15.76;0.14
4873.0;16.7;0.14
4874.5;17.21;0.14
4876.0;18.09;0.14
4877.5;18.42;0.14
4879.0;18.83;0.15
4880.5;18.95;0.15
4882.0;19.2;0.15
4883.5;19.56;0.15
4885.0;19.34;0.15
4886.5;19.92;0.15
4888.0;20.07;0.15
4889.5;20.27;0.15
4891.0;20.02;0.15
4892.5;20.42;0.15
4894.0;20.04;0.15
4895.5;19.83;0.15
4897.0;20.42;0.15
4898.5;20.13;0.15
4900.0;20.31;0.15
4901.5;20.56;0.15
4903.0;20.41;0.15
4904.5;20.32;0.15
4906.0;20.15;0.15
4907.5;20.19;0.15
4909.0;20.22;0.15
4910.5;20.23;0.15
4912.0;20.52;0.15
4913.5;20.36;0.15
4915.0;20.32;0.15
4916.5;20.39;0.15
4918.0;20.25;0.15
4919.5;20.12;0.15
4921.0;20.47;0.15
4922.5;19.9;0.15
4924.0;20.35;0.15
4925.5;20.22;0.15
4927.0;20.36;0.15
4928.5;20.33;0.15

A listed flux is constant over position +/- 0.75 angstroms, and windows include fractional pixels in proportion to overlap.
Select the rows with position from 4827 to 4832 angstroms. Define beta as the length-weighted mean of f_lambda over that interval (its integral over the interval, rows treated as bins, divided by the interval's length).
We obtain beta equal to 20.8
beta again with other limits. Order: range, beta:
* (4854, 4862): 10.3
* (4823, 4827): 20.9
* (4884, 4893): 20.0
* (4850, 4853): 15.8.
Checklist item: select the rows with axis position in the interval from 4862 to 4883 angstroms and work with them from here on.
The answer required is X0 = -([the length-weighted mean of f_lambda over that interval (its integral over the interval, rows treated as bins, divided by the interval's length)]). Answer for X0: -15.5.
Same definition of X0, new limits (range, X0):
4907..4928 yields -20.3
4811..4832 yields -21.0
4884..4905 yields -20.1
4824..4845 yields -20.2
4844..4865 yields -13.3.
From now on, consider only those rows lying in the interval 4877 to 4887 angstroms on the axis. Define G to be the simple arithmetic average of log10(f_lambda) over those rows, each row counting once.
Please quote 1.28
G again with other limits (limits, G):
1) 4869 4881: 1.24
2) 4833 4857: 1.24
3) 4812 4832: 1.32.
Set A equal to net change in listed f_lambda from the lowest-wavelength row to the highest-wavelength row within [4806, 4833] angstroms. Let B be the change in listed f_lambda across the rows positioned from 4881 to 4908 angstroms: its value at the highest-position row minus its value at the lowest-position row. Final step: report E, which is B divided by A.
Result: -1.4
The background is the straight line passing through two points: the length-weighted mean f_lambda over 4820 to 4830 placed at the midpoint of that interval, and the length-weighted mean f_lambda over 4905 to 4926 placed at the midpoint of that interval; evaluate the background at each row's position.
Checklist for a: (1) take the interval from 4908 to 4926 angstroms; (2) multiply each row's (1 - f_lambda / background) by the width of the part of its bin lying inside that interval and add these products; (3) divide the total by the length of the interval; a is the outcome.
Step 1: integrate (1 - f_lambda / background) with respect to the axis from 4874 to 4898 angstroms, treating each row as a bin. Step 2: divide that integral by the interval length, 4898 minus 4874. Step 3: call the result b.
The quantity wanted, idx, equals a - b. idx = -0.05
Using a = 0.00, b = 0.050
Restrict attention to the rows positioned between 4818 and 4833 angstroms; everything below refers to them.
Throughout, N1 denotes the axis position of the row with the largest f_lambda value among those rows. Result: 4822.0 angstroms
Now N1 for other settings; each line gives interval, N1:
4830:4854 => 4831.0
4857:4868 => 4867.0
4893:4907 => 4901.5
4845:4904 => 4901.5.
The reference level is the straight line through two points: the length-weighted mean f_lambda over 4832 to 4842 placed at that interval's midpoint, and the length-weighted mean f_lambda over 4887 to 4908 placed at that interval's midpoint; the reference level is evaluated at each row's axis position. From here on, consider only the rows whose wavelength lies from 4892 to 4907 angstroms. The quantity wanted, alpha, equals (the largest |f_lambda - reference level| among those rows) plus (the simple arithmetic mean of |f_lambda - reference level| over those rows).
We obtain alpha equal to 1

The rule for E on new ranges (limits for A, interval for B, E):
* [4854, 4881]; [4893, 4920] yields 0.0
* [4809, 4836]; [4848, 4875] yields 0.3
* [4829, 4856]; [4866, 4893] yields -1.1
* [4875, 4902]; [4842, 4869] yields -1.9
